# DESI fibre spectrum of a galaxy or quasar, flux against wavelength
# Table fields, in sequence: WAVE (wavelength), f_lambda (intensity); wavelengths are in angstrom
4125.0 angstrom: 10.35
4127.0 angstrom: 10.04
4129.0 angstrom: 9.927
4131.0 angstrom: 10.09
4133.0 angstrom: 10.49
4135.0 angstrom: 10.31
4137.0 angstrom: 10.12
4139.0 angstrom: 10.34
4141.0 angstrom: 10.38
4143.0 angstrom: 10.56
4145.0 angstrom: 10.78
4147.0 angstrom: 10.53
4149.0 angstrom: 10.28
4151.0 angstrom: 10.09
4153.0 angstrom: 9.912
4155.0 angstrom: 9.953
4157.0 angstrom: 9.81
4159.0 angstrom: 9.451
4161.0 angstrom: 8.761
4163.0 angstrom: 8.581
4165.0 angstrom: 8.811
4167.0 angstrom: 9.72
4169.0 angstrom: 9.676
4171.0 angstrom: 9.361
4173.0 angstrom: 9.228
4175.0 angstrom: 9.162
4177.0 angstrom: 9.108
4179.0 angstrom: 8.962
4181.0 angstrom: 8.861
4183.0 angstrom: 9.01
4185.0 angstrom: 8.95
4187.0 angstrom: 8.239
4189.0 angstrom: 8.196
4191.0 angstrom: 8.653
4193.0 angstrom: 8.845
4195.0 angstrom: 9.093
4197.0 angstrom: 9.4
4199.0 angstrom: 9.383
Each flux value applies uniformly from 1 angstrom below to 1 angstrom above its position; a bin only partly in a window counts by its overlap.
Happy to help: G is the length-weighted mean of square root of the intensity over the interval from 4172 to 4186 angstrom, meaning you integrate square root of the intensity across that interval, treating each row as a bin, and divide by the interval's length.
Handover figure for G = 3.01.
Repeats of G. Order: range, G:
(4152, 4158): 3.15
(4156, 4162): 3.06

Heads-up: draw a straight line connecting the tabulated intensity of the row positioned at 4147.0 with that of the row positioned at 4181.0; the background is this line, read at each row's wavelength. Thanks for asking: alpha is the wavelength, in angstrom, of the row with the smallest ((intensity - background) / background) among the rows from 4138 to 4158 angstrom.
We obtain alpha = 4139.0 angstrom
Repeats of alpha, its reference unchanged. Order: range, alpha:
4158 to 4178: 4163.0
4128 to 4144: 4129.0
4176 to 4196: 4187.0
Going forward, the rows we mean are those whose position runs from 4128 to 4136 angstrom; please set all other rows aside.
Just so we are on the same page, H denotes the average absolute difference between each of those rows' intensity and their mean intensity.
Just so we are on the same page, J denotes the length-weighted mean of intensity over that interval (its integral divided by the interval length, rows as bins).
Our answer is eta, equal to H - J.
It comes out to -10.0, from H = 0.20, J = 10.2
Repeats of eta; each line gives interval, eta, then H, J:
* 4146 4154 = -10.0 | 0.20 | 10.2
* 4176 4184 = -8.9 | 0.07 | 9.0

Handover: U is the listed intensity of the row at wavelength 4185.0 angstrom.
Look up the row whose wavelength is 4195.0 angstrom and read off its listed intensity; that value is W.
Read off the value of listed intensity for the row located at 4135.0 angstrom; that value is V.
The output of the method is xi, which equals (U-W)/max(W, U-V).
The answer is -0.02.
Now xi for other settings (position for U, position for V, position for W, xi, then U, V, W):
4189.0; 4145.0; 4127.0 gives -0.18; 8.196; 10.78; 10.04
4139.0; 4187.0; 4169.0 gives 0.07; 10.34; 8.239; 9.676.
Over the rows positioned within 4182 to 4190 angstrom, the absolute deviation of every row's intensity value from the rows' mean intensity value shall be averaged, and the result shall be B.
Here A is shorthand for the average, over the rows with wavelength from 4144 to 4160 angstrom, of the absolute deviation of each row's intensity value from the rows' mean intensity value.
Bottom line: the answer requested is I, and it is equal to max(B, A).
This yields 0.38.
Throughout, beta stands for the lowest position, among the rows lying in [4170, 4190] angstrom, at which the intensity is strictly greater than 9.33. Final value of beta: 4171.0 angstrom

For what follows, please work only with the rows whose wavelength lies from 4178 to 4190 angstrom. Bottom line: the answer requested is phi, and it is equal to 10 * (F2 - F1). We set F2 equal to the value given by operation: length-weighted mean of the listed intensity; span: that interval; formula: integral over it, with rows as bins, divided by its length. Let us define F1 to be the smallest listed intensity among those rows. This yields 5.1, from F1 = 8.196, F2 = 8.7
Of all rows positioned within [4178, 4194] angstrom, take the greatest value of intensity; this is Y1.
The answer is 9.01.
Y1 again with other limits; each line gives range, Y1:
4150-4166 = 10.09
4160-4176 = 9.72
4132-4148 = 10.78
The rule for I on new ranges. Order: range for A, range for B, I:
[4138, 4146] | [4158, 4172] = 0.41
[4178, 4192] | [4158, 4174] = 0.36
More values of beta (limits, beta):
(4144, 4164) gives 4145.0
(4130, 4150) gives 4131.0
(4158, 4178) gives 4159.0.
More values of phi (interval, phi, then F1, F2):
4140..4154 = 4.5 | 9.912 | 10.4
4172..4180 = 1.5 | 8.962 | 9.1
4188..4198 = 6.4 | 8.196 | 8.8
